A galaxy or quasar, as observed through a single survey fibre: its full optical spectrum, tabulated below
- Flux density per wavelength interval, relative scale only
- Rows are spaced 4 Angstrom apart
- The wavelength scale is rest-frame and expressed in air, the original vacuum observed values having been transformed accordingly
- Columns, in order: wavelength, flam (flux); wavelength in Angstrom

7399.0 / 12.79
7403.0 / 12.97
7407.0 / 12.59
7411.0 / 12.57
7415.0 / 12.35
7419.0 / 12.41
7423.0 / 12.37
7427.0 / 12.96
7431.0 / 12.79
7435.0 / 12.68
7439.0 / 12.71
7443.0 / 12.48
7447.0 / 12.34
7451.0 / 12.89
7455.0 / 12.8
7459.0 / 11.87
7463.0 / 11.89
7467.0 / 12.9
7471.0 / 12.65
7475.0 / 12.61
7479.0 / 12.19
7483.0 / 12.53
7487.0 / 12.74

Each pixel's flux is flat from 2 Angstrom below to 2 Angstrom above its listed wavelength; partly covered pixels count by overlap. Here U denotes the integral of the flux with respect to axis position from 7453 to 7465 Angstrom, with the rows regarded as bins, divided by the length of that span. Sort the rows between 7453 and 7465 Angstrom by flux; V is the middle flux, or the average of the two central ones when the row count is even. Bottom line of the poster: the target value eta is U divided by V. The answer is 1.02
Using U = 12.2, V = 11.89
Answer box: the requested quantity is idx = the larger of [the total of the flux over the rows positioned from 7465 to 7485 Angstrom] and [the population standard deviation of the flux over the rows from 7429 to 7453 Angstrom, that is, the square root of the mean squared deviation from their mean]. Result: 63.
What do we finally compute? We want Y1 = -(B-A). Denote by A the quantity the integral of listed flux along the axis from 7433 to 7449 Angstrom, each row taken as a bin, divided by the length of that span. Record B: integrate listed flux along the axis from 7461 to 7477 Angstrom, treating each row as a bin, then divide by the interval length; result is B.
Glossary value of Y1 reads 0.04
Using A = 12.6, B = 12.5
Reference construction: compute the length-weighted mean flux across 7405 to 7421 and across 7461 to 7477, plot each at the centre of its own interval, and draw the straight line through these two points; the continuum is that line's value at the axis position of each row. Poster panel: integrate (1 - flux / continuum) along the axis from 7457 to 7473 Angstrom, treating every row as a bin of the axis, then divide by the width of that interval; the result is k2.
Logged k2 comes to 0.015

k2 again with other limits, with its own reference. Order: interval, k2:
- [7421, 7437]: -0.017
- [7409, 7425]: 0.005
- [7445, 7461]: 0.002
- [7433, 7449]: -0.005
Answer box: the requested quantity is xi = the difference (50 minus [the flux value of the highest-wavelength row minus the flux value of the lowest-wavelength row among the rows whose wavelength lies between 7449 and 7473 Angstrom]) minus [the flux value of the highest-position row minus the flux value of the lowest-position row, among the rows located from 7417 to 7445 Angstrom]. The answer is 50.17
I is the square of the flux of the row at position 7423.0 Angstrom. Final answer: 153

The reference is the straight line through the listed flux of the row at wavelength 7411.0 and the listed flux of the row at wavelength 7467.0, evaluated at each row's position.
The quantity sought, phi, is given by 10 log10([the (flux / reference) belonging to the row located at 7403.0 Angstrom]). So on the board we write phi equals 0.15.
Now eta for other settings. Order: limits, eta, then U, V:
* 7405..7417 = 0.99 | 12.5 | 12.57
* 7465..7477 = 1.01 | 12.7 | 12.65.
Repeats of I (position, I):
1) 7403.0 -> 168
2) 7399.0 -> 164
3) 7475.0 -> 159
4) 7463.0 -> 141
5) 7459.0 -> 141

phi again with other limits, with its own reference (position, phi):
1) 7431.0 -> 0.03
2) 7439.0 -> -0.01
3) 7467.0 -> 0.00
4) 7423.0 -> -0.09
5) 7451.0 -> 0.03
